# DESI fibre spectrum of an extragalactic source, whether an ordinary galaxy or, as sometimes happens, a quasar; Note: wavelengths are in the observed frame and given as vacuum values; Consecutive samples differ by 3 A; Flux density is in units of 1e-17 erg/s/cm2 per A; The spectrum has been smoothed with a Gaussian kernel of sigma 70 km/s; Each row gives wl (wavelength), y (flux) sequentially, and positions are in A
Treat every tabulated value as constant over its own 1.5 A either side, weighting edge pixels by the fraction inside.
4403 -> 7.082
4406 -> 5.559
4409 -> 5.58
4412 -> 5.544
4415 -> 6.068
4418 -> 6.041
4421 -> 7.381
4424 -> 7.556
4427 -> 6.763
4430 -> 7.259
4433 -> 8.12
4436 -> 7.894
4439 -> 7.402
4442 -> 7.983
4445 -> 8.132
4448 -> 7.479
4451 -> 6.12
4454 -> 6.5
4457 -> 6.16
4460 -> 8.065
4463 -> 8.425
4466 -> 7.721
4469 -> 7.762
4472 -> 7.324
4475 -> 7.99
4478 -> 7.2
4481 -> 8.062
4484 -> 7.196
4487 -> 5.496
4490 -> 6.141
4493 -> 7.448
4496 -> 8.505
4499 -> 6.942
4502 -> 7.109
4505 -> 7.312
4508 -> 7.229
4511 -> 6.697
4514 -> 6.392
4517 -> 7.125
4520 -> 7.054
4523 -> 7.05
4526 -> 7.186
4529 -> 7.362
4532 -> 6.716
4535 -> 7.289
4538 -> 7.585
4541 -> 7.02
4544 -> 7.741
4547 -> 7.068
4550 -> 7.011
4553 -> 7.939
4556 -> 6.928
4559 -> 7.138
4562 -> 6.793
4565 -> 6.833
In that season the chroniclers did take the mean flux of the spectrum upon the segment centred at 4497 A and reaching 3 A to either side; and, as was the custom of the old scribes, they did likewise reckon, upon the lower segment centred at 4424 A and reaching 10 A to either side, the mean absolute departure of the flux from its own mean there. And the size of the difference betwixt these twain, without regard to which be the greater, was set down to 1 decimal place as 7.1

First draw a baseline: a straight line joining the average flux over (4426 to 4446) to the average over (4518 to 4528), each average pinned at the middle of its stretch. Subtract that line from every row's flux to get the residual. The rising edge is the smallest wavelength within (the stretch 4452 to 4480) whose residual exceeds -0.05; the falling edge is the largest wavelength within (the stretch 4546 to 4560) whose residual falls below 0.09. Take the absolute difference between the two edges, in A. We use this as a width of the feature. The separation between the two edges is 96 A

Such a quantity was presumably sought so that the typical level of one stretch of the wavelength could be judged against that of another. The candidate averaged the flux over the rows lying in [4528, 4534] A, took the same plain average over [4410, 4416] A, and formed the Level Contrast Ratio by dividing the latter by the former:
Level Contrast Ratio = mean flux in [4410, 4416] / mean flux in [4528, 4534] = 0.82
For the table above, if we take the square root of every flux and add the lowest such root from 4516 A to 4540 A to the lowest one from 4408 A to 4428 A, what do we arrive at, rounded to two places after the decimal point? 4.95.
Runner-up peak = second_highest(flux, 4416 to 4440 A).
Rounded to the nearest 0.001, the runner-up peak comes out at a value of 7.894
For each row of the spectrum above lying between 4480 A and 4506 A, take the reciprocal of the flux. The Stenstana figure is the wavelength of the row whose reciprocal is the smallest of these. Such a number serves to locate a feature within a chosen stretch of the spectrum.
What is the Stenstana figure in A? 4496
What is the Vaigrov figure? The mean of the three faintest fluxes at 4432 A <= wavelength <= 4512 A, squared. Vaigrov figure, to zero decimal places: 35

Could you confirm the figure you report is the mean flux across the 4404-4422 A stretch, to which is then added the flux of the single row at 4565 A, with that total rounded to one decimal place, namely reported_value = 12.9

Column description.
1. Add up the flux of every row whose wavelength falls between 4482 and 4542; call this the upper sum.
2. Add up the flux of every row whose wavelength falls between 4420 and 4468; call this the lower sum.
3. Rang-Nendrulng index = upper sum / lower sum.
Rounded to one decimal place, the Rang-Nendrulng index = 1.2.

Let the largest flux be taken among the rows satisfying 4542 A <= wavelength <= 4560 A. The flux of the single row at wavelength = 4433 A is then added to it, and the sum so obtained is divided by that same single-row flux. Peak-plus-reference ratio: 1.98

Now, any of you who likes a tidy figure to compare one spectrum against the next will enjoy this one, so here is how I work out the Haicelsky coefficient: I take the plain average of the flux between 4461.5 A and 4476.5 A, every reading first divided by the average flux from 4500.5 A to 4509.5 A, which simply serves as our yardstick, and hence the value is 1.09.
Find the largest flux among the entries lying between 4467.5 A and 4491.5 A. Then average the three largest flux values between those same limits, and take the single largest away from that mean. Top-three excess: -0.12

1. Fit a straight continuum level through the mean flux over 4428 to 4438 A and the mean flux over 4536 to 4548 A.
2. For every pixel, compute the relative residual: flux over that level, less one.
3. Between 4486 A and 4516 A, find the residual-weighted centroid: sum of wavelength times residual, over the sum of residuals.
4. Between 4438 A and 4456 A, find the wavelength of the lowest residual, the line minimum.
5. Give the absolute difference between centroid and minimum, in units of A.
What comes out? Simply 47.2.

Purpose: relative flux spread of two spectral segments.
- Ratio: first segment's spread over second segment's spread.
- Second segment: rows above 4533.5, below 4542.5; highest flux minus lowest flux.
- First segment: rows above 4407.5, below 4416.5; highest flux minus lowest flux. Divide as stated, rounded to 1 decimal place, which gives 0.9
